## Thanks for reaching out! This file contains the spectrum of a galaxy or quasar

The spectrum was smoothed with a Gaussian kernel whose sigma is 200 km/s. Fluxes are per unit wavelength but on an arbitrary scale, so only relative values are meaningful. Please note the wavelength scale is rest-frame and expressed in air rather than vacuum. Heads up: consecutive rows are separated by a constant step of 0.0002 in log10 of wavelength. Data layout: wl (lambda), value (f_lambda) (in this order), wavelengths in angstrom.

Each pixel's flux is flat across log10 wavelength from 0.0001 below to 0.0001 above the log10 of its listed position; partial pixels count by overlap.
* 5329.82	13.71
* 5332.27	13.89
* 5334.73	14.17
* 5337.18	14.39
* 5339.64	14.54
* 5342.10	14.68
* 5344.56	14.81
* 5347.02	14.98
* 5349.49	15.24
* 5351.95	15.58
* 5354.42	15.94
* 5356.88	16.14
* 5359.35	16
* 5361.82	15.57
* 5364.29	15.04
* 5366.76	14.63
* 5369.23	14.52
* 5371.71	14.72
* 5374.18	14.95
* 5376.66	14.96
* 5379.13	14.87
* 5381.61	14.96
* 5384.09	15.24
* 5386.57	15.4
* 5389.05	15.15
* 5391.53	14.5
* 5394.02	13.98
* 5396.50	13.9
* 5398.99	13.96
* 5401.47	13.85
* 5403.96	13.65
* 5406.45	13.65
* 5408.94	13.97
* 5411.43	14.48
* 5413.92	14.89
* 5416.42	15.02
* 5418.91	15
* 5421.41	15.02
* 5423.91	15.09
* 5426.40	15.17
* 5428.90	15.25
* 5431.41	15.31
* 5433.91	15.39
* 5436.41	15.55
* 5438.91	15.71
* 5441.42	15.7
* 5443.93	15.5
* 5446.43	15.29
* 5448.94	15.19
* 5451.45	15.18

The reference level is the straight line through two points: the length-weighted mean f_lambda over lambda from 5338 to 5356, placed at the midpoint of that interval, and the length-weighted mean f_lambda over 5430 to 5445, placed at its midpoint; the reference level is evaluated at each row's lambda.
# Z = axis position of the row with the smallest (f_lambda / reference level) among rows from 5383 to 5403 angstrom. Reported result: 5401.47 angstrom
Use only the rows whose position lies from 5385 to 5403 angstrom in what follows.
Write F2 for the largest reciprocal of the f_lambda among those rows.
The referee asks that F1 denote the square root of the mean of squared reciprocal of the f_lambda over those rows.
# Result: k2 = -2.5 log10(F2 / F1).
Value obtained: -0.04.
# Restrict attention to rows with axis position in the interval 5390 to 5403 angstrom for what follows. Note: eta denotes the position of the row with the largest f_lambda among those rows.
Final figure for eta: 5391.53 angstrom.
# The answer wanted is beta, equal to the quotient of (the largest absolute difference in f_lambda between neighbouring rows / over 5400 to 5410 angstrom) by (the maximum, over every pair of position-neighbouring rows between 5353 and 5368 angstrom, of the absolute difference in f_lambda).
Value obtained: 0.6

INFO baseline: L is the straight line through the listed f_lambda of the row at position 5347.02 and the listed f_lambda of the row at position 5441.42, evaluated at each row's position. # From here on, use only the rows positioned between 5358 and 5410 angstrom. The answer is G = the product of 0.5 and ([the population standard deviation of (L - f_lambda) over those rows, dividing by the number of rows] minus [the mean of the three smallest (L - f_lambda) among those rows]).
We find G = 0.63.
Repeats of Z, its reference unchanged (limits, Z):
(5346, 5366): 5364.29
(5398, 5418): 5406.45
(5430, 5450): 5448.94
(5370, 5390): 5371.71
